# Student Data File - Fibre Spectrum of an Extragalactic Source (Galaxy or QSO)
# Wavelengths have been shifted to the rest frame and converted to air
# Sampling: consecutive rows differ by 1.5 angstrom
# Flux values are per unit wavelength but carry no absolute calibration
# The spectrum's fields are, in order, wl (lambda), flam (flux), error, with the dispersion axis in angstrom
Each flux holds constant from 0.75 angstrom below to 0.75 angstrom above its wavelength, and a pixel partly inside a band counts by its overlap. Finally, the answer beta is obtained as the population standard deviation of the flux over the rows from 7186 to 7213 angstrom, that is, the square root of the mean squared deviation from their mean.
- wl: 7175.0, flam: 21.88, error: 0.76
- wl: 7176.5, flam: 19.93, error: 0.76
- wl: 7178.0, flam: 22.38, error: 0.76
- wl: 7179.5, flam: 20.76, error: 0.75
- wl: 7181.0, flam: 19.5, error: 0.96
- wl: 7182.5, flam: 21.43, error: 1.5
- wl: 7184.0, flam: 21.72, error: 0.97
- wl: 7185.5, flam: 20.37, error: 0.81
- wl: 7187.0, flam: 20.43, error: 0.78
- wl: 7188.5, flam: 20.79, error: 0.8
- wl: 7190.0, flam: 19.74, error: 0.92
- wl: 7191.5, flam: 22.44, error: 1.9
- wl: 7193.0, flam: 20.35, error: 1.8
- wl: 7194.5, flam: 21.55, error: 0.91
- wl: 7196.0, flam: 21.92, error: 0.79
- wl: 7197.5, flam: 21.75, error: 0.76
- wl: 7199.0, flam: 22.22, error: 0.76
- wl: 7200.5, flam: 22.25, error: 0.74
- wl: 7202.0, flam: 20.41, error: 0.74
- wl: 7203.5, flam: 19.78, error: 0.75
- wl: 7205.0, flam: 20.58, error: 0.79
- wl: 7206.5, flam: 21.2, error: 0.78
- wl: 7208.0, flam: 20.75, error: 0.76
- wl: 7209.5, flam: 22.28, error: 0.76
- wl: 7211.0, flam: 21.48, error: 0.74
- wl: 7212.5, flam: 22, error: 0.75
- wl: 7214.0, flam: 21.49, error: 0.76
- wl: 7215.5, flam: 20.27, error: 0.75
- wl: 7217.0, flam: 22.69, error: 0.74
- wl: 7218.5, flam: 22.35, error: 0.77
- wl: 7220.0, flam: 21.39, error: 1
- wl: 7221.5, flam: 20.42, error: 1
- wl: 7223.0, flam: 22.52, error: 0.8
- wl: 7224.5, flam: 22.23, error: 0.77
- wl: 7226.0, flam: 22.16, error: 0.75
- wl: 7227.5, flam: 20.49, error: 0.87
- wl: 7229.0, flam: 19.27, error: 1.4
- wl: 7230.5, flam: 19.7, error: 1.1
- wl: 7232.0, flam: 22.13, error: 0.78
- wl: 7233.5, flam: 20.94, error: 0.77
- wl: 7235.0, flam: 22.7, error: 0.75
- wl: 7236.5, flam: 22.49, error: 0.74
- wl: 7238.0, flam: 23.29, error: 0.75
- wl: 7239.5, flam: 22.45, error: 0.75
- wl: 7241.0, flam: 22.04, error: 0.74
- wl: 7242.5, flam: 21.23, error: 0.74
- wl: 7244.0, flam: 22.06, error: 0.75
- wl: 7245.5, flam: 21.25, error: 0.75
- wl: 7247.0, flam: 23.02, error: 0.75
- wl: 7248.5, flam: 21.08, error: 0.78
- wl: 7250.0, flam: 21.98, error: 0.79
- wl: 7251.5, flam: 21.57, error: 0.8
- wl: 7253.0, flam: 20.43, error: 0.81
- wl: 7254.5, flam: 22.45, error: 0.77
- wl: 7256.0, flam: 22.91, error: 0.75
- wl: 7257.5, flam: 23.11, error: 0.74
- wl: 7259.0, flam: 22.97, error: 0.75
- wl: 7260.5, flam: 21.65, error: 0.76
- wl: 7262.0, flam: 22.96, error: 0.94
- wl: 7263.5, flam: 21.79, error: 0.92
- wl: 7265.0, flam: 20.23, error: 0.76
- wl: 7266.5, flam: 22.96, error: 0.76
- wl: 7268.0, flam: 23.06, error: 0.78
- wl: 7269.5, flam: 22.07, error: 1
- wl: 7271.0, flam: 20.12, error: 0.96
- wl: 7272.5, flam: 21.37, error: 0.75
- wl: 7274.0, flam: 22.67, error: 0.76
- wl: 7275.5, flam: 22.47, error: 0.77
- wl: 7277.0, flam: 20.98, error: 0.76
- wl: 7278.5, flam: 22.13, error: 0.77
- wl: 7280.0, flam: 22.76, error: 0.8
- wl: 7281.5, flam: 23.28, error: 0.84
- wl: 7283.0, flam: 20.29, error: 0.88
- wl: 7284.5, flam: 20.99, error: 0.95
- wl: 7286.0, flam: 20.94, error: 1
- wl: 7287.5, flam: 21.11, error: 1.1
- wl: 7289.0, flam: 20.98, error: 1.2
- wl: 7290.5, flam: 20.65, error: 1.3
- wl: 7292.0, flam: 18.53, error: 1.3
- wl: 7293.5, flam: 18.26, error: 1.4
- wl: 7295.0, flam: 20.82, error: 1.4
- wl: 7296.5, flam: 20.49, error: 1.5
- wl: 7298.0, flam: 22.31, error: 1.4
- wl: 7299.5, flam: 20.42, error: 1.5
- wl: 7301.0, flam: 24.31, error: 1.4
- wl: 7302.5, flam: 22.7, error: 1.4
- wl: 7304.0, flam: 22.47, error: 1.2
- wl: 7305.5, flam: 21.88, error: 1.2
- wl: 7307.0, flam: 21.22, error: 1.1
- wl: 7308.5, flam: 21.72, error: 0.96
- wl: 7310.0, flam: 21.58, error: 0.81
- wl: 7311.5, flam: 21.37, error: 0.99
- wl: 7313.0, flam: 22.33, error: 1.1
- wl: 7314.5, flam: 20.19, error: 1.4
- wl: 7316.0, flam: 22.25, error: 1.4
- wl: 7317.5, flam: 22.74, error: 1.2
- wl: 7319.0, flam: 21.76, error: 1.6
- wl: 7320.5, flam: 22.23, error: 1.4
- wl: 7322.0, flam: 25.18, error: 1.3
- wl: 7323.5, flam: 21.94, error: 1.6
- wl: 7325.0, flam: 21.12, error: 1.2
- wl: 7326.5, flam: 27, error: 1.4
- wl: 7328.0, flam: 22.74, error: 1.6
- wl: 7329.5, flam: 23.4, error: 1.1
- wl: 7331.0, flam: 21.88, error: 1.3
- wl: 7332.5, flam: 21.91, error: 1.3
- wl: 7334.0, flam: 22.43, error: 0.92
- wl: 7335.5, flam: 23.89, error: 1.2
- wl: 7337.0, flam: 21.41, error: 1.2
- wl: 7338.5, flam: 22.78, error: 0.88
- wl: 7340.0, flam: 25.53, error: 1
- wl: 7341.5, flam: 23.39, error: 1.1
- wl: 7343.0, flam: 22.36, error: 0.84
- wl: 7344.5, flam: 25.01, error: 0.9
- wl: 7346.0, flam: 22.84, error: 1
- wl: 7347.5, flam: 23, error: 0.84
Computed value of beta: 0.9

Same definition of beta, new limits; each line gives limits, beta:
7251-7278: 1.0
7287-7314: 1.4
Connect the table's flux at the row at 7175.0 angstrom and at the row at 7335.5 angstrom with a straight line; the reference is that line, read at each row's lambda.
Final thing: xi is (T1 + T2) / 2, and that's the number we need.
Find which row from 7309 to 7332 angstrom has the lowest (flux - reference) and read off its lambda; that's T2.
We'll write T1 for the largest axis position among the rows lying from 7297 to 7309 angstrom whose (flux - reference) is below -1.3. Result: 7311.5 angstrom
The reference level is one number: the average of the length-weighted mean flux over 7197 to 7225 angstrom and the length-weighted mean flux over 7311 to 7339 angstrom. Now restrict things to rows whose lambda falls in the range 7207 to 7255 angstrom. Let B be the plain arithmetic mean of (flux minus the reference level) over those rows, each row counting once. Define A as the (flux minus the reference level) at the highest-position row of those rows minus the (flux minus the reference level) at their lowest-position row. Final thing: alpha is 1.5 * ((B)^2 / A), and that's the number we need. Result 0.12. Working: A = 2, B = -0.37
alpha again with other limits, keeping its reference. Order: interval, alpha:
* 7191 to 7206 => -0.38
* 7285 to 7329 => 0.05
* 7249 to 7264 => -0.22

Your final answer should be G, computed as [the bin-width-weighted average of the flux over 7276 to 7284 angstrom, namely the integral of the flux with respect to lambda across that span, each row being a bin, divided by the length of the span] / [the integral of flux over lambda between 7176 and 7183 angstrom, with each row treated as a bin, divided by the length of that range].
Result 1.051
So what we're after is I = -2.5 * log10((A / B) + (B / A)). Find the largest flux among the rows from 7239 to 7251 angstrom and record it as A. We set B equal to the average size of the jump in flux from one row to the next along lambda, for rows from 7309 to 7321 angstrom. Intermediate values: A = 23.02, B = 1.04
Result -3.36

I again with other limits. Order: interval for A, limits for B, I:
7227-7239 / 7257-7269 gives -3.23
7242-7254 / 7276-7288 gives -3.54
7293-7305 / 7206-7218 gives -3.40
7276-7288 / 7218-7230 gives -3.38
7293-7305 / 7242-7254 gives -3.35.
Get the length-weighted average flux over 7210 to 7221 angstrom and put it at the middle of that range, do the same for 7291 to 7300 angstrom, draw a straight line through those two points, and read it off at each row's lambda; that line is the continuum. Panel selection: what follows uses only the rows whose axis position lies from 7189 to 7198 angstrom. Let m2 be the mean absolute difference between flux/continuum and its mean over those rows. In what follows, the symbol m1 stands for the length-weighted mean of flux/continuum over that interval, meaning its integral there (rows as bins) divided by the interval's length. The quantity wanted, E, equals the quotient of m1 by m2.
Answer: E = 25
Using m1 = 0.96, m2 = 0.039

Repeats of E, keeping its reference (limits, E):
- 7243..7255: 34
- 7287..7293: 23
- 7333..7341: 19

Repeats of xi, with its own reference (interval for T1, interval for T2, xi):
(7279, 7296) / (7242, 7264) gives 7274.0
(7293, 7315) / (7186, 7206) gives 7259.0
